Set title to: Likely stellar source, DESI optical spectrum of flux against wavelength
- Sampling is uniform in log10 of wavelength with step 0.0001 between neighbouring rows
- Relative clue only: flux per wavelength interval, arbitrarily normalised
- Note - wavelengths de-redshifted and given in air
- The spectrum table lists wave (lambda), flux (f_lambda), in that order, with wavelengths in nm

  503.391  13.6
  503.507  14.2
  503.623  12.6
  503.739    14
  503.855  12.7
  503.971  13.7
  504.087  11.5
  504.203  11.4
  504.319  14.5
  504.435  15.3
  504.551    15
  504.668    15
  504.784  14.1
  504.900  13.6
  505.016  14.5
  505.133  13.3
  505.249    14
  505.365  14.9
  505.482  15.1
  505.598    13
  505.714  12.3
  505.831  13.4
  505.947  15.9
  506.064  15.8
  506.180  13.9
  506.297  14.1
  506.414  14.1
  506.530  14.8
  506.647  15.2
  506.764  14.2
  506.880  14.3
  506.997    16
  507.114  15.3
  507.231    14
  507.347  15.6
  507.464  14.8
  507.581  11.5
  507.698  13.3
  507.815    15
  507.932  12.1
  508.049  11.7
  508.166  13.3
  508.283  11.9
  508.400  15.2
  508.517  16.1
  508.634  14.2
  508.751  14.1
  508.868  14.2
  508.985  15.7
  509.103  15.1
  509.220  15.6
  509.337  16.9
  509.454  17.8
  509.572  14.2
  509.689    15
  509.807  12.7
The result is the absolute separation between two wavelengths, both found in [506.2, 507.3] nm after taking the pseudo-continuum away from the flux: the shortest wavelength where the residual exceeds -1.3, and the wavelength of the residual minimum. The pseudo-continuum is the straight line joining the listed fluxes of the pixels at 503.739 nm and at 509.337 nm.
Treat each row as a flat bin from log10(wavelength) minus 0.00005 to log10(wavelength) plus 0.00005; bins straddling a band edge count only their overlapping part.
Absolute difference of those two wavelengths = 0.93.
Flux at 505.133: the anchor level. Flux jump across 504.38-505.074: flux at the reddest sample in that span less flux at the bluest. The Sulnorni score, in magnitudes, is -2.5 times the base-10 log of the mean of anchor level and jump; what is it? -1.99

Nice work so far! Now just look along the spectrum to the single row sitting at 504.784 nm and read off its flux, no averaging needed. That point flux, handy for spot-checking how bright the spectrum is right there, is 14.1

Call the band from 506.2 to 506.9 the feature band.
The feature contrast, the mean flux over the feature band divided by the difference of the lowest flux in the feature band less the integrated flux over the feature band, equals 3.6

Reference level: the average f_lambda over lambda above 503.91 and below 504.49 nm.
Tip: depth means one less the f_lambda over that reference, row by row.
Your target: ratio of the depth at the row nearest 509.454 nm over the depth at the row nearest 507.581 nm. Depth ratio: -3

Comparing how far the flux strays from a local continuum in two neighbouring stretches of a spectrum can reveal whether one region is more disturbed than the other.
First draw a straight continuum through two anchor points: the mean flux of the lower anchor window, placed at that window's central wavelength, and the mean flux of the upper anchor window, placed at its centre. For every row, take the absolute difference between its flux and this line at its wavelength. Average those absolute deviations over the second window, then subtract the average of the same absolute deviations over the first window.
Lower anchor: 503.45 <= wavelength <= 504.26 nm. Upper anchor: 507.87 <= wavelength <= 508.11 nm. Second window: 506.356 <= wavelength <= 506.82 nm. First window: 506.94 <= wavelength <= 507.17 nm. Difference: -1.2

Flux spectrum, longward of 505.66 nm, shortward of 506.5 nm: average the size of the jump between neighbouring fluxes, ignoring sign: 0.97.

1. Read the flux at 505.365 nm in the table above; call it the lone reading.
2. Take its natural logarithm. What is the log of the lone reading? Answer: 2.70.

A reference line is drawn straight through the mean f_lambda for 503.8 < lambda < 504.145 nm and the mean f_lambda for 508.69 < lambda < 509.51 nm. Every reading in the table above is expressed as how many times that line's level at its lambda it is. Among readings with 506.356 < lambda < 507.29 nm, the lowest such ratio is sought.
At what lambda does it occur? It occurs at 507.231 nm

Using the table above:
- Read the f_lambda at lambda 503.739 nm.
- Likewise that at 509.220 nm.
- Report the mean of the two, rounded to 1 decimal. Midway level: 14.8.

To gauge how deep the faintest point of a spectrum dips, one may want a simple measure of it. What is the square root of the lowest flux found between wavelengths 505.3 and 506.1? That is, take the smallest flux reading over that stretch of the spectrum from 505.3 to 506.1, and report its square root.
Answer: 3.51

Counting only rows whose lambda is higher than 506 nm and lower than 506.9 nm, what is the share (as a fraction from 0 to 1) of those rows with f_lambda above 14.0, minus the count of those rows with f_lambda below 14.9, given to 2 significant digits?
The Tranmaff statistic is -5.1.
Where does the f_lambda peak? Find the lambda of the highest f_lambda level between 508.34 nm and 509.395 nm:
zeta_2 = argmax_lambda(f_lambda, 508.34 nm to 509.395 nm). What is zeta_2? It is 509.337 nm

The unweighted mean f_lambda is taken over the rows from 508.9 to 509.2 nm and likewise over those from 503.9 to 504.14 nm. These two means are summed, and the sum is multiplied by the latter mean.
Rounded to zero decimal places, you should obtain 353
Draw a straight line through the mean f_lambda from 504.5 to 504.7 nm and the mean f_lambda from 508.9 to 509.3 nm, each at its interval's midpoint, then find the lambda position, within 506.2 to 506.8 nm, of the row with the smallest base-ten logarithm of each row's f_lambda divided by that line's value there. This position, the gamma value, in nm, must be 506.414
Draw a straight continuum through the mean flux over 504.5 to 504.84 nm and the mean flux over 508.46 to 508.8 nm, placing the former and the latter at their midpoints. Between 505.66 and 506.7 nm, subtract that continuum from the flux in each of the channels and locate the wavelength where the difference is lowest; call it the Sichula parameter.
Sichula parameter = 505.714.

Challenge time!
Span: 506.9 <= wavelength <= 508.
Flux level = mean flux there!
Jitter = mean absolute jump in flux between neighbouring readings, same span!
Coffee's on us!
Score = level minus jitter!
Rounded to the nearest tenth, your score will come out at 12.4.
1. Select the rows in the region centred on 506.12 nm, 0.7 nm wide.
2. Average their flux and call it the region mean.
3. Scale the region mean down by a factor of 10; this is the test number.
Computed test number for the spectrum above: 1.45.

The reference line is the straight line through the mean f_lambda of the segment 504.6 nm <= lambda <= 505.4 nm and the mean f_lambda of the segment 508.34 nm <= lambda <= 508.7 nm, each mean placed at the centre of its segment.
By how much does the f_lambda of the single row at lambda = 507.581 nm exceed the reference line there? -3.4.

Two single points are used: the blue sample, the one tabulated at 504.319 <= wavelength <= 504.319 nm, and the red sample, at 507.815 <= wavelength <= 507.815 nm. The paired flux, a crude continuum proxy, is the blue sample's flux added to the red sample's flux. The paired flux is 29.5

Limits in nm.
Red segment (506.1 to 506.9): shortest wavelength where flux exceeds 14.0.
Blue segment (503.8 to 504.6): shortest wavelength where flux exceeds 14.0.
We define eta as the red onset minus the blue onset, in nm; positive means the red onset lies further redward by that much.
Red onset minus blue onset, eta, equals 1.98 nm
